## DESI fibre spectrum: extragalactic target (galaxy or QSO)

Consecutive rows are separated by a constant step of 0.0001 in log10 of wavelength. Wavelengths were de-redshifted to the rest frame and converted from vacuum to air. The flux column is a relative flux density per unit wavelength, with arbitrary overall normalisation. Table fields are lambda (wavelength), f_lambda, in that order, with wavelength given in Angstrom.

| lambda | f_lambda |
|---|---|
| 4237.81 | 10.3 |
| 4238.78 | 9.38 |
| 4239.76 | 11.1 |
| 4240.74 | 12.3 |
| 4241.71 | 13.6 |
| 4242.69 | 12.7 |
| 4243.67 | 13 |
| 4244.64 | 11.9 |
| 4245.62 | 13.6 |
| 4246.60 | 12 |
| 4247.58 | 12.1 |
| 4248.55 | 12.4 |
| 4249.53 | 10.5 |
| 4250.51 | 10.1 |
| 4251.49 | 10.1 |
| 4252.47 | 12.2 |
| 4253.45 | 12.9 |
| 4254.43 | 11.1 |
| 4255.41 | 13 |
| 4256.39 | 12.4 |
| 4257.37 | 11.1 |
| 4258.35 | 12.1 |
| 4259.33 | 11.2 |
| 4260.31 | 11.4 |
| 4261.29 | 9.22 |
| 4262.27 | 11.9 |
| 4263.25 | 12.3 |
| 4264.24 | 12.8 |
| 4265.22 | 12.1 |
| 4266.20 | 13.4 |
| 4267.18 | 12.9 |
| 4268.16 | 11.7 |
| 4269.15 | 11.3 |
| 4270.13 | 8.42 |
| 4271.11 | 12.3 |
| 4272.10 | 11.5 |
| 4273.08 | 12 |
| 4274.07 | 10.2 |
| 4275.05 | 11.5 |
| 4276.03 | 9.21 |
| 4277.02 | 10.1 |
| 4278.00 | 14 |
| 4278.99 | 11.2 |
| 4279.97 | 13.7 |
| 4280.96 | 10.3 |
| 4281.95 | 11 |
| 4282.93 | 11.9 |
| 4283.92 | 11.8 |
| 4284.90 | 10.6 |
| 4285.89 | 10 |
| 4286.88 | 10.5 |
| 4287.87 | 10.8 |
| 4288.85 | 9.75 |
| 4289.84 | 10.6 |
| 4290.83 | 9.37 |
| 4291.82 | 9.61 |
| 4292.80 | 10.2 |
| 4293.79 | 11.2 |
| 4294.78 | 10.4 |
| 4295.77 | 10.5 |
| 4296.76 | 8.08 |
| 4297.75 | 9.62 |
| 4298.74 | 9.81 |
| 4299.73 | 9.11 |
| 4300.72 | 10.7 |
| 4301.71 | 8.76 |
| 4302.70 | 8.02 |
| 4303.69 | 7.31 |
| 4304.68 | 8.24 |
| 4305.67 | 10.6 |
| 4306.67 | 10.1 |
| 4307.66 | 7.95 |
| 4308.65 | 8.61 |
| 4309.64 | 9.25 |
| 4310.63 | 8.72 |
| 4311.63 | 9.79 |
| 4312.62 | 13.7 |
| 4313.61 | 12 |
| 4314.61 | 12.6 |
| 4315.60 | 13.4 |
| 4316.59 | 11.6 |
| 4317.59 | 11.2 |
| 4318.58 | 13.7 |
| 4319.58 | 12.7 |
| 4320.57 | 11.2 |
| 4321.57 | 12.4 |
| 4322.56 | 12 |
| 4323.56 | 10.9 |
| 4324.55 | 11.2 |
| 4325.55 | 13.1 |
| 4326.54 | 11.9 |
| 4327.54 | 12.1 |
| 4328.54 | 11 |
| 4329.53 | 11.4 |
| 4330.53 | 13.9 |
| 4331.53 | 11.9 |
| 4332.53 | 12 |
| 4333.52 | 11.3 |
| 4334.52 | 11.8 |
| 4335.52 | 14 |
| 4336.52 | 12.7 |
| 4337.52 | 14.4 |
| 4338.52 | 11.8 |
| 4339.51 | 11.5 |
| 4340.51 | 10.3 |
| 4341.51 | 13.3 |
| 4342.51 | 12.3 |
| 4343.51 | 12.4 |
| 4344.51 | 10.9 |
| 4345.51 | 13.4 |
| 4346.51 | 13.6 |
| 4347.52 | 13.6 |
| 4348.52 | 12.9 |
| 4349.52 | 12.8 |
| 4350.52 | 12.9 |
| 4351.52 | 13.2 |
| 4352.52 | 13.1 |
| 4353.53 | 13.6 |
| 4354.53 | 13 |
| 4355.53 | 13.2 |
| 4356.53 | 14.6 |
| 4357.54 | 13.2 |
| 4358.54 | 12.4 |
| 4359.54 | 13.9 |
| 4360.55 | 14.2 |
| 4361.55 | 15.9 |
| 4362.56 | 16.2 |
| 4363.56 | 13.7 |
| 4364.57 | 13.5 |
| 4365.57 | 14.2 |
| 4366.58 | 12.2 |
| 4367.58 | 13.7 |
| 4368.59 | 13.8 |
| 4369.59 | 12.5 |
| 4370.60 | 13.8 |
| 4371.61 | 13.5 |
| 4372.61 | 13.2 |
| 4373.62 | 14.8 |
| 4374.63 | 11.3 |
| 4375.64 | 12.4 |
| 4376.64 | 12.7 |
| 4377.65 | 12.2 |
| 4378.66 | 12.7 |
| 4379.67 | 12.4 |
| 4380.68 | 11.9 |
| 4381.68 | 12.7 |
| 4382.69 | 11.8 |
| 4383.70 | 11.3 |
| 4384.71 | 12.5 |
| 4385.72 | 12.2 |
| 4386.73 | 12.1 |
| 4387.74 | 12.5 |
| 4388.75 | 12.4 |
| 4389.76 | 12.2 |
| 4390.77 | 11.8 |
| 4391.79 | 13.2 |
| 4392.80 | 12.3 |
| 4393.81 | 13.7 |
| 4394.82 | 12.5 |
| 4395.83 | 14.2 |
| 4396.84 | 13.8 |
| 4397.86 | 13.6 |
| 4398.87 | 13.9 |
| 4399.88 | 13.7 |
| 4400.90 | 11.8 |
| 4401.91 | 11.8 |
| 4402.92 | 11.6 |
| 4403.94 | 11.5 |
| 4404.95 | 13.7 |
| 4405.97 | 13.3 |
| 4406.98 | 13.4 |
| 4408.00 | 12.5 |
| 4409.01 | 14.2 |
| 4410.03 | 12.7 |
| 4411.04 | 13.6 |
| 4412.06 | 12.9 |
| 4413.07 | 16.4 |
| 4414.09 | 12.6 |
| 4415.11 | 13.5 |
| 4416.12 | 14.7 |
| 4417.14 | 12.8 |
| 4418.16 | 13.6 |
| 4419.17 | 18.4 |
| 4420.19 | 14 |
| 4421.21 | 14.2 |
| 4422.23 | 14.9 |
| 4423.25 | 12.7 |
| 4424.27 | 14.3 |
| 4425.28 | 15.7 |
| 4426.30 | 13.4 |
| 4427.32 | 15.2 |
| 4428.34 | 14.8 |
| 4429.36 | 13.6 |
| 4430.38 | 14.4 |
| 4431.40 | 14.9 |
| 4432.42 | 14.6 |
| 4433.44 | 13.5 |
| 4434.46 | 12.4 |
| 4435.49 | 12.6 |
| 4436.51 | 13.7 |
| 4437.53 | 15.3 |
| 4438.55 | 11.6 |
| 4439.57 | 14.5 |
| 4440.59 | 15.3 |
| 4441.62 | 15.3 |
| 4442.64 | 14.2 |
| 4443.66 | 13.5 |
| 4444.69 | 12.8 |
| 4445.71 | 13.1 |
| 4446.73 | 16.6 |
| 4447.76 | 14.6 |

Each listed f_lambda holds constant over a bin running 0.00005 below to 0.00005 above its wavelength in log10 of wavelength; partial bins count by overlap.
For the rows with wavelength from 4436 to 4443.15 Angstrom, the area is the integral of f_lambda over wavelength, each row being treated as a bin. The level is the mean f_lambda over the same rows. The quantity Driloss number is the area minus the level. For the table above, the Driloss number 88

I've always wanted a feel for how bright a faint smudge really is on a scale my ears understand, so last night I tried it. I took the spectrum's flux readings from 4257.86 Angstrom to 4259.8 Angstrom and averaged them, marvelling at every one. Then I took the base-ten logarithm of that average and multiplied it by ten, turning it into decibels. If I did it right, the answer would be 10.7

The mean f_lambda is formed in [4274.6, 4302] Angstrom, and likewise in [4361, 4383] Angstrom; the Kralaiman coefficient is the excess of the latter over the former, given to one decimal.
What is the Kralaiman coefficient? 2.7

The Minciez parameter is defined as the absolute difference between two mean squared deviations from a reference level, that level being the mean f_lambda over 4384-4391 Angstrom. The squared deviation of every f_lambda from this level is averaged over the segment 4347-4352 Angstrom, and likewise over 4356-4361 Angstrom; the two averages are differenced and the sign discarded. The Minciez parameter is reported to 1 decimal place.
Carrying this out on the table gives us 1.8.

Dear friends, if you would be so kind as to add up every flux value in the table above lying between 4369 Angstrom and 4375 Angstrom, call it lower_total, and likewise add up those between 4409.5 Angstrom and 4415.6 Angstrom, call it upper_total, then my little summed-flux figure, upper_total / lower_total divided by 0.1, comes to 10.3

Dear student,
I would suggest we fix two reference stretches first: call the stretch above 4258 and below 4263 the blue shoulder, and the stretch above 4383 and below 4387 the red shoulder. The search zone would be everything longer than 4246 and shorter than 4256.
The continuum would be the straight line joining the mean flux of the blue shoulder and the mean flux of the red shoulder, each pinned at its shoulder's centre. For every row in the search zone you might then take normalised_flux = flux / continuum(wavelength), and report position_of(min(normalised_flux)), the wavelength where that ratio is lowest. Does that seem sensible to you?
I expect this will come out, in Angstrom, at 4251.49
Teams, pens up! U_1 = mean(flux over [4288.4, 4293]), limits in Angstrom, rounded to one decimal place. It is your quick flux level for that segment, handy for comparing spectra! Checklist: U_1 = 9.9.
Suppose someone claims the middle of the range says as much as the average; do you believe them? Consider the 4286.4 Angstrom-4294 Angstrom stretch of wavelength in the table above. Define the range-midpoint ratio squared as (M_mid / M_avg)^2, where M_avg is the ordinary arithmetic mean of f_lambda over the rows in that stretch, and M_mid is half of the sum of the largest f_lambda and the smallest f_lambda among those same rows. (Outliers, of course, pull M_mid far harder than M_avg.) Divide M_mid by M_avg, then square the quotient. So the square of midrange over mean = 1.01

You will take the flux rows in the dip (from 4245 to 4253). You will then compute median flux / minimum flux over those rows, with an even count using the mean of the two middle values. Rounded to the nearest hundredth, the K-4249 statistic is 1.19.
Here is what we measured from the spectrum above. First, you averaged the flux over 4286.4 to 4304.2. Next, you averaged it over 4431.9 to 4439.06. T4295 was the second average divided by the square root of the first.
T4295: 4.30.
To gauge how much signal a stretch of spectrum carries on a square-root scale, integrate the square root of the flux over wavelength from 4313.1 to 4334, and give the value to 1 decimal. 72.6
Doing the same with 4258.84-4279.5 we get 69.8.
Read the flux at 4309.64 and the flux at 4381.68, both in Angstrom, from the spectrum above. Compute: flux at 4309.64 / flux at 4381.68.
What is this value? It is 0.73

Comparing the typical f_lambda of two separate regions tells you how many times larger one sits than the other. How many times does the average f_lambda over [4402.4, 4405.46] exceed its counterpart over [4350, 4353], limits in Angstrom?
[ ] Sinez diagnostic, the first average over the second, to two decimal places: 0.94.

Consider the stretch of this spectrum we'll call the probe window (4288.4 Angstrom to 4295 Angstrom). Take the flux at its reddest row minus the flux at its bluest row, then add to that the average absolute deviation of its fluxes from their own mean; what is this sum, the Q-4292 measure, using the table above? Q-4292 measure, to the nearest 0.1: 1.2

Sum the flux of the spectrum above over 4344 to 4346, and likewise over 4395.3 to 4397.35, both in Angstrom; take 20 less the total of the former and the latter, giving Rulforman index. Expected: -32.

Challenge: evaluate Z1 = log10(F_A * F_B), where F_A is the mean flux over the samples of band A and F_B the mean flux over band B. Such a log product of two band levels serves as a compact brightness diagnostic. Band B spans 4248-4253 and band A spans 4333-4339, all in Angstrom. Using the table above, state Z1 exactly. 2.15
